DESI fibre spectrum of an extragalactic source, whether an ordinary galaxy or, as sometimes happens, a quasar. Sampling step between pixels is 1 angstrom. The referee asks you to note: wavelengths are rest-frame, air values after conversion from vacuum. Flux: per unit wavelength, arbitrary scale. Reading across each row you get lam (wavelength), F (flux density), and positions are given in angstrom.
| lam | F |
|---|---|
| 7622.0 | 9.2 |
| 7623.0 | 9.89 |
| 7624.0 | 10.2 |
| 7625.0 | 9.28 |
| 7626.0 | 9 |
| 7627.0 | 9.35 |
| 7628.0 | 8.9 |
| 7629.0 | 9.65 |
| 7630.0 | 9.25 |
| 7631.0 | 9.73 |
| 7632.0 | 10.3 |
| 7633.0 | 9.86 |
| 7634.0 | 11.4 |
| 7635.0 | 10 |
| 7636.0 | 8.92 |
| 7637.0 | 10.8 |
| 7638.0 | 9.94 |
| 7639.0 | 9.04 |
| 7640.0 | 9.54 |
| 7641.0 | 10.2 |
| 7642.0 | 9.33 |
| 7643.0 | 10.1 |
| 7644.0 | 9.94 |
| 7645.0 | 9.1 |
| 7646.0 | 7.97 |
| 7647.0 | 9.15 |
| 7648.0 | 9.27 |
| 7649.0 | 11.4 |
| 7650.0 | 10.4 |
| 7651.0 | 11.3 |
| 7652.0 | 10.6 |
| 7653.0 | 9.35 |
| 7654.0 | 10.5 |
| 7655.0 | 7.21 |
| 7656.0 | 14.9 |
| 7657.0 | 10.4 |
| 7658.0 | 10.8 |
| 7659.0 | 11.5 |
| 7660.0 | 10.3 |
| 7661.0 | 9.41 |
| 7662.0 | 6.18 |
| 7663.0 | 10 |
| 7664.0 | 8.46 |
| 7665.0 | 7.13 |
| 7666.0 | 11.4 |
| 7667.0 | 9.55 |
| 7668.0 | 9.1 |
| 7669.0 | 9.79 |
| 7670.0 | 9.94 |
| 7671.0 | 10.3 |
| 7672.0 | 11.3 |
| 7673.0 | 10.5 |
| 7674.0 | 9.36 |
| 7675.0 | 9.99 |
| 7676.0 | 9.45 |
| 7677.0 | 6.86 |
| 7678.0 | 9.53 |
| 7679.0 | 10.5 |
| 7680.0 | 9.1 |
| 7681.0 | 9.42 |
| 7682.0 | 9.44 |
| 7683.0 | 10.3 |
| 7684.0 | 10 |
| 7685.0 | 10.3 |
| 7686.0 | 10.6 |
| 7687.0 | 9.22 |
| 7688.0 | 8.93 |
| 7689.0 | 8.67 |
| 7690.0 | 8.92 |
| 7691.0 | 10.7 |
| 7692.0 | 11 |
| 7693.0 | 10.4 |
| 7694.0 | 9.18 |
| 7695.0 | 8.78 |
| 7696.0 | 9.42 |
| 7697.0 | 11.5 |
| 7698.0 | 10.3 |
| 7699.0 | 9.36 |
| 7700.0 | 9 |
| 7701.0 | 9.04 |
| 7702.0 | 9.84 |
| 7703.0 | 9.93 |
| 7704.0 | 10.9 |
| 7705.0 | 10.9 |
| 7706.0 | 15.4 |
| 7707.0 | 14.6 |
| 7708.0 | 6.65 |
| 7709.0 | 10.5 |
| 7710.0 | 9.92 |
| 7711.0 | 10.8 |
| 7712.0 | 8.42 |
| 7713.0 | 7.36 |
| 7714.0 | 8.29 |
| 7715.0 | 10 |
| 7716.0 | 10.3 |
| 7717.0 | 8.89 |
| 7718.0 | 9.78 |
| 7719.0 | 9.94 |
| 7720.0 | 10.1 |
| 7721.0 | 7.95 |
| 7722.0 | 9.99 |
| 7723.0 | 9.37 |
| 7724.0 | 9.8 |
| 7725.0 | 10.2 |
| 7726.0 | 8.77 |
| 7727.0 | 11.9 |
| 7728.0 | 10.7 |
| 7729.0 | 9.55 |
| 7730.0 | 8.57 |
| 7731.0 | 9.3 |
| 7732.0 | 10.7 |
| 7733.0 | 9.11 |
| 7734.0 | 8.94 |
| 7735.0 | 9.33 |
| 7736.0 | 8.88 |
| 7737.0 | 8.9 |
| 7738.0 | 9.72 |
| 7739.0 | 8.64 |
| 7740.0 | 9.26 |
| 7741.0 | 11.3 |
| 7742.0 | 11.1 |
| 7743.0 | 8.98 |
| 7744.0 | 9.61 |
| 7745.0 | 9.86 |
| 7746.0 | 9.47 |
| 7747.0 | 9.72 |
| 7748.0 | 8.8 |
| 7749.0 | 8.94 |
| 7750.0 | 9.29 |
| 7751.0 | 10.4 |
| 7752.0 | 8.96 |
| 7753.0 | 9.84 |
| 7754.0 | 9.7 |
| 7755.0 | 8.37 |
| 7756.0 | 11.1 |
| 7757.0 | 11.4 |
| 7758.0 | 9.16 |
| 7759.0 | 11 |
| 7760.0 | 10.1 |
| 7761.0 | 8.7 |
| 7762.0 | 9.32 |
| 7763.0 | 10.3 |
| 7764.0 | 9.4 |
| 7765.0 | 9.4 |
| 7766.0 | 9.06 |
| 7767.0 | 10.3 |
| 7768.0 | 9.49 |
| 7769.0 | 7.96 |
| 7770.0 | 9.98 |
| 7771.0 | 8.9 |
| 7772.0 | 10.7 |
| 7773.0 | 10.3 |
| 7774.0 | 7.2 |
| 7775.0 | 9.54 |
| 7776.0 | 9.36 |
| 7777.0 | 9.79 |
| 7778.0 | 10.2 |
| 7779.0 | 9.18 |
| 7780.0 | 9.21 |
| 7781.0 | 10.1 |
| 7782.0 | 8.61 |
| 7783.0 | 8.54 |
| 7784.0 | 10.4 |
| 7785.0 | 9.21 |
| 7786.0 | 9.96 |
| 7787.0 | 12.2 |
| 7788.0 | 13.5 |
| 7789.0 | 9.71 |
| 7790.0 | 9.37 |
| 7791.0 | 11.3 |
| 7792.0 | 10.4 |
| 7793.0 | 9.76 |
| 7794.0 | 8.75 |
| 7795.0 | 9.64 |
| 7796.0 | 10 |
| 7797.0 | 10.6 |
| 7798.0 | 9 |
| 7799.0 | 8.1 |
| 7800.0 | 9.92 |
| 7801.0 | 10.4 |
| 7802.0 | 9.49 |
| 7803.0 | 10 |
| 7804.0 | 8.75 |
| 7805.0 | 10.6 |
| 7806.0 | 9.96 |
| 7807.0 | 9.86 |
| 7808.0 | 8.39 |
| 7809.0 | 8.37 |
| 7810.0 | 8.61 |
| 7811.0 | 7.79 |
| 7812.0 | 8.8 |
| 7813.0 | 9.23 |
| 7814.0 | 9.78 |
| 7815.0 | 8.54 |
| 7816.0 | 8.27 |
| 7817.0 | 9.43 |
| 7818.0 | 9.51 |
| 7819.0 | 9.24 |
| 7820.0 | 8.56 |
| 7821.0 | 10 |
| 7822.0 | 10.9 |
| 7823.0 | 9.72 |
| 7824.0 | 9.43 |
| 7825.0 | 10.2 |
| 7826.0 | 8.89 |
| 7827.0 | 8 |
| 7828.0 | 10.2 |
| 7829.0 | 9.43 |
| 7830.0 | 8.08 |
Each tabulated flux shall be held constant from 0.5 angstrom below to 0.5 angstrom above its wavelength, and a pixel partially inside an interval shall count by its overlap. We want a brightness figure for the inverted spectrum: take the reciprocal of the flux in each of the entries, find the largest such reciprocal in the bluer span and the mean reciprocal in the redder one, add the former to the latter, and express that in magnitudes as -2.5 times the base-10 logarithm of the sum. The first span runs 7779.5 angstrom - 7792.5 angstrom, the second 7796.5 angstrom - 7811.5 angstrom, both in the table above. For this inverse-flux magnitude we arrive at 1.62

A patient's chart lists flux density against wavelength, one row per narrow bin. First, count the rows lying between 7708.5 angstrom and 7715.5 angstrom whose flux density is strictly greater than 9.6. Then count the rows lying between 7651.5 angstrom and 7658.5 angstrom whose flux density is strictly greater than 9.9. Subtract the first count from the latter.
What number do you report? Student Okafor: 1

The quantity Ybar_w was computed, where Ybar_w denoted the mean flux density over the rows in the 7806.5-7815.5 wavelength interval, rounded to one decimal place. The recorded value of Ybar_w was 8.8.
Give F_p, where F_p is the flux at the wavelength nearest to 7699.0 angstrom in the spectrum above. 9.36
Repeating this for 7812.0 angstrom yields 8.8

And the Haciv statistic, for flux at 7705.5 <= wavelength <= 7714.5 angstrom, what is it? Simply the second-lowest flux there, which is 7.36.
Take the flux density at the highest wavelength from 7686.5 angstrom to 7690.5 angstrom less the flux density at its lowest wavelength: -0.3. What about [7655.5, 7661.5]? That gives -5.5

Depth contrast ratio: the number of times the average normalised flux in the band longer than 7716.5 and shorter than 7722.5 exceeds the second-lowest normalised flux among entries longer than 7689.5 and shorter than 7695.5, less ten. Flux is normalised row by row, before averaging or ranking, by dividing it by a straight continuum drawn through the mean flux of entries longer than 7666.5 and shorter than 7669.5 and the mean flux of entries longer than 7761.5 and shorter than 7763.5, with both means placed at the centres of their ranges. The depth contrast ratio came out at -8.95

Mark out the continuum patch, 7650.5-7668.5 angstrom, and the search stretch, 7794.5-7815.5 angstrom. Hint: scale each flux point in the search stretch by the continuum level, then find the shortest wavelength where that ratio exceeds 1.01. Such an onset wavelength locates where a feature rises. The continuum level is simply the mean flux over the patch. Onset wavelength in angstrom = 7796.0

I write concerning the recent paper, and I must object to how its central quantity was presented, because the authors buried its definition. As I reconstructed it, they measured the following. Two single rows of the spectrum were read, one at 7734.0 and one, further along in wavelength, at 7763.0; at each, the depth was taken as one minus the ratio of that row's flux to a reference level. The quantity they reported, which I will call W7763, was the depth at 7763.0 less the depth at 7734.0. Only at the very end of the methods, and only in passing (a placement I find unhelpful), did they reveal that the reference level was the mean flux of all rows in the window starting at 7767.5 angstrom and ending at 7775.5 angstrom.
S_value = -0.15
